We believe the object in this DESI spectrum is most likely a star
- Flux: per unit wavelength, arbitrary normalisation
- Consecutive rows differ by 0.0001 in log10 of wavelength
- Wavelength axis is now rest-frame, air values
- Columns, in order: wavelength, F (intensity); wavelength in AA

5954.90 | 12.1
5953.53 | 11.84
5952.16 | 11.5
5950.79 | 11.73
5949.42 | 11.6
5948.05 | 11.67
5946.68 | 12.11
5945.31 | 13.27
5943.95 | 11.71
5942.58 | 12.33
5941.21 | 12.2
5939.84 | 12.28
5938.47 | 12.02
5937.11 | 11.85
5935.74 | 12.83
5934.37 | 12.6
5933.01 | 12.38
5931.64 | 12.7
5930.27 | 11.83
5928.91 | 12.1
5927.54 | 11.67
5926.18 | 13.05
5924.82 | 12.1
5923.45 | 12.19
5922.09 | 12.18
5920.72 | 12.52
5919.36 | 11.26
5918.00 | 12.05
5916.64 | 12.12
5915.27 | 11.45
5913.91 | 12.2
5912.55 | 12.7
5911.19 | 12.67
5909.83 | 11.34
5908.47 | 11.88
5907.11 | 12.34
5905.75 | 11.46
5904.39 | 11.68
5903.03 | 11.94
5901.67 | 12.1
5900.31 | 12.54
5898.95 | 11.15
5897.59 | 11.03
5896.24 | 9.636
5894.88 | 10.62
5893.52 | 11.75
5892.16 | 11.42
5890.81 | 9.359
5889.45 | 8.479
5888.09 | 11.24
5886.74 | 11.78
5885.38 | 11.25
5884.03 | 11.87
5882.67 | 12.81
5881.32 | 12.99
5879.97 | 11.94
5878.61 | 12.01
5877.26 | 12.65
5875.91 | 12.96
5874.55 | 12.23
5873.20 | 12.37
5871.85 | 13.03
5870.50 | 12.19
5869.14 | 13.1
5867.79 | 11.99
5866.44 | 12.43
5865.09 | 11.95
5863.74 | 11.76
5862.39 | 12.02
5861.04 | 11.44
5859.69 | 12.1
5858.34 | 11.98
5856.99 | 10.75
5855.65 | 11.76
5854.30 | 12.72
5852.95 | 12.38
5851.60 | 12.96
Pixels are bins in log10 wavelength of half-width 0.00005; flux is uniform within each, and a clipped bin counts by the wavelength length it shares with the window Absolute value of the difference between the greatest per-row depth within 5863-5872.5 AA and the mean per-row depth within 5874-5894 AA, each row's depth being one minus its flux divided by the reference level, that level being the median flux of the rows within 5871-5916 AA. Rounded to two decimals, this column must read 0.01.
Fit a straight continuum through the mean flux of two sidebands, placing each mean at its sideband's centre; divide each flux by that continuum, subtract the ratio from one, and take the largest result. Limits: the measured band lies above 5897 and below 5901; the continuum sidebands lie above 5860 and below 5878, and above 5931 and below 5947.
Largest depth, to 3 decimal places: 0.106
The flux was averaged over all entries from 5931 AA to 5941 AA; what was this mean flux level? 12.4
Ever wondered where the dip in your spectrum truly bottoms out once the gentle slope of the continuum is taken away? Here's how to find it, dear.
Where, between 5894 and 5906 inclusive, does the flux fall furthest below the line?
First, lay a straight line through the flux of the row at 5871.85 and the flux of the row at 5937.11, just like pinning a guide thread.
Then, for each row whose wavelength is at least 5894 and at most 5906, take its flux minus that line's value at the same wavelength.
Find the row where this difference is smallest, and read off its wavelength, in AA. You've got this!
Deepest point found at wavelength 5896.24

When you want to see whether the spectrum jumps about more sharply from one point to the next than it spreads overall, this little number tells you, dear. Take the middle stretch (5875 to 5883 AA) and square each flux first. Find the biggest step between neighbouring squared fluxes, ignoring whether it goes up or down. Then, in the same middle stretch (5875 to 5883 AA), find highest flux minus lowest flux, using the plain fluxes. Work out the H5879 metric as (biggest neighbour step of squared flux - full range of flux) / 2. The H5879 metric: 13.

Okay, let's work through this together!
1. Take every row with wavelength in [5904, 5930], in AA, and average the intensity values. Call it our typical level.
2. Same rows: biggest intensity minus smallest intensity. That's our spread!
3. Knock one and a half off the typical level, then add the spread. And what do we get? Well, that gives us 12.3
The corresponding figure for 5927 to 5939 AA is 11.9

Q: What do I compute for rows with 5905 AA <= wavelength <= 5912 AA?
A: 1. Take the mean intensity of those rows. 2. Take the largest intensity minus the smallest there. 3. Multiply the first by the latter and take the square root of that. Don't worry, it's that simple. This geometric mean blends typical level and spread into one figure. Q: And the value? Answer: 4.0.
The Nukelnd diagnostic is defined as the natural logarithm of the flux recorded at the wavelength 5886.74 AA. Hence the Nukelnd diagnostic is 2.47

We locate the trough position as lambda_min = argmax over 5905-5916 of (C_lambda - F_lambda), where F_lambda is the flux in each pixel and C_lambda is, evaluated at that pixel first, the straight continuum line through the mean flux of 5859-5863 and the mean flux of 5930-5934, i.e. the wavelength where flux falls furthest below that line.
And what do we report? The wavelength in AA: 5909.83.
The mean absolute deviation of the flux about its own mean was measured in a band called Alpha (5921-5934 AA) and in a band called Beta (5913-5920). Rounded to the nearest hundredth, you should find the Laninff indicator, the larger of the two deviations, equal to 0.37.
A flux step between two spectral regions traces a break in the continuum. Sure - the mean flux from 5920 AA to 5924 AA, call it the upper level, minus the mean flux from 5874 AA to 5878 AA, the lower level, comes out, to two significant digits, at -0.32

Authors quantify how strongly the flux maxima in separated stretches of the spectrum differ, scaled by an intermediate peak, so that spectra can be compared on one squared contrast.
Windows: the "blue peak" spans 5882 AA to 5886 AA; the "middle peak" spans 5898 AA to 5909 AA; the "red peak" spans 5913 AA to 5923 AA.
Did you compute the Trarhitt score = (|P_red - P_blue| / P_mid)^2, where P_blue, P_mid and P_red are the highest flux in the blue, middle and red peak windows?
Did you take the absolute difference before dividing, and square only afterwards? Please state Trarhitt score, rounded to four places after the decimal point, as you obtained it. 0.0005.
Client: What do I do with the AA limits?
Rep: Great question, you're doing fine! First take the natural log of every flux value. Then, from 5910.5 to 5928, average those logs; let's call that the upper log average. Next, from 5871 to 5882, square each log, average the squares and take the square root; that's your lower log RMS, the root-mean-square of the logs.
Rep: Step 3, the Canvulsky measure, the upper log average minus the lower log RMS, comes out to -0.03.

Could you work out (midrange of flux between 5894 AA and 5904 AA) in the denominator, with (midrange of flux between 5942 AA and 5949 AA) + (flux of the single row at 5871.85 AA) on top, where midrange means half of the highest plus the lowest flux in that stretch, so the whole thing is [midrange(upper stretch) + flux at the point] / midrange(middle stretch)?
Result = 2.30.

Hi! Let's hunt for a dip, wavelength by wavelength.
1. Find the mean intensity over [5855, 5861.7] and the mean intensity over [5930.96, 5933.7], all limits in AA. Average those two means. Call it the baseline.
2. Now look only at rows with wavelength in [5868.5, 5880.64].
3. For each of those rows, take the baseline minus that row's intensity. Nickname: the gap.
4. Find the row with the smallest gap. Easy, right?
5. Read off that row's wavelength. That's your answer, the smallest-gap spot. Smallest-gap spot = 5869.14 AA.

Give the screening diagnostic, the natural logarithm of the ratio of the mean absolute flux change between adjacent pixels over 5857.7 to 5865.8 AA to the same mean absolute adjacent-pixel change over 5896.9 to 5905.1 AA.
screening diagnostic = -0.27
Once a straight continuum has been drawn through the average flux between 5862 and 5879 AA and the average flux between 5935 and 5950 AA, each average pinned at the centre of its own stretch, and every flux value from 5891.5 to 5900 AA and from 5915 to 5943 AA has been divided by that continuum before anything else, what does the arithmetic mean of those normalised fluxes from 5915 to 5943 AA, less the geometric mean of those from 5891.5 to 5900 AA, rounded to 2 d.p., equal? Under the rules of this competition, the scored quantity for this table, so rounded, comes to 0.11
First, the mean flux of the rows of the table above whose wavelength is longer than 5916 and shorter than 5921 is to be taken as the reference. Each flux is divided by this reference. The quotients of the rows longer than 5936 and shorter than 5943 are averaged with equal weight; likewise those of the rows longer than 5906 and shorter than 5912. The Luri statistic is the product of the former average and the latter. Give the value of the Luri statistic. 1.02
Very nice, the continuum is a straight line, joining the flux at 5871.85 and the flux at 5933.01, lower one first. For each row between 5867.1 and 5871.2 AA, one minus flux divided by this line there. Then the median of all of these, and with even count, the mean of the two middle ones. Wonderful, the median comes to 0.07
